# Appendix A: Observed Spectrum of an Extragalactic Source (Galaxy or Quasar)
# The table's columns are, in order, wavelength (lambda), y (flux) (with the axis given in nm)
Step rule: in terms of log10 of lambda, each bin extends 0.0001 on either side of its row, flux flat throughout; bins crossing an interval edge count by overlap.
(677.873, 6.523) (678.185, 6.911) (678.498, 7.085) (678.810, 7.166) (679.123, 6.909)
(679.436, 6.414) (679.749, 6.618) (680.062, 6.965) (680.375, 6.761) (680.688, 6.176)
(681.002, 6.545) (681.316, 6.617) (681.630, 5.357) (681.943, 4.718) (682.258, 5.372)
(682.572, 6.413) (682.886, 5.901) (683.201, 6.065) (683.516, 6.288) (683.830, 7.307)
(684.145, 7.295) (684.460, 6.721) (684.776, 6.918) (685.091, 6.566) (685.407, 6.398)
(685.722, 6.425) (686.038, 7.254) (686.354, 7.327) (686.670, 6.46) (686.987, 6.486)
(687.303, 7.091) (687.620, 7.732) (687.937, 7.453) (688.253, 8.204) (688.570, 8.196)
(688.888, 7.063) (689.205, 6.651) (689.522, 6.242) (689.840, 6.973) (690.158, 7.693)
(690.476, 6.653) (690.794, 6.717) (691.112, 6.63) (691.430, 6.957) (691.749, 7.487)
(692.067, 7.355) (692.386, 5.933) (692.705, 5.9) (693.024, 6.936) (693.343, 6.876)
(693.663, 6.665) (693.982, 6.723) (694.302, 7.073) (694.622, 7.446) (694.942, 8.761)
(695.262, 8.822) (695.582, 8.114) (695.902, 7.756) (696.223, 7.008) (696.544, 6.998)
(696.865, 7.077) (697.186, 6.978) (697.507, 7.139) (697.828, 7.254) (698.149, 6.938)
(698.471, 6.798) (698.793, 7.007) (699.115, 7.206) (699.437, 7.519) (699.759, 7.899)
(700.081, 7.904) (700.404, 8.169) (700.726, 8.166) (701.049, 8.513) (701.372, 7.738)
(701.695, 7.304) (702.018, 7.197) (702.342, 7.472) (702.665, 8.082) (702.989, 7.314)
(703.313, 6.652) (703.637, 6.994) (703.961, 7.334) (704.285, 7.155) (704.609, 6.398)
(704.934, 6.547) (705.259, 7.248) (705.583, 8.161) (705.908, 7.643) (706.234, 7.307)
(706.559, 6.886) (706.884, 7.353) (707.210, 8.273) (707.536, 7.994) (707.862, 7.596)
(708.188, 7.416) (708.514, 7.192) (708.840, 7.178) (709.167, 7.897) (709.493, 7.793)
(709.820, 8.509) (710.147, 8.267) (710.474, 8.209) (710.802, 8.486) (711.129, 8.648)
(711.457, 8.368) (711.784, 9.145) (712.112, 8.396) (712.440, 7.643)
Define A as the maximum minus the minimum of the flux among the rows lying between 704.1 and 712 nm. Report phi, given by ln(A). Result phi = 1.01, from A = 2.75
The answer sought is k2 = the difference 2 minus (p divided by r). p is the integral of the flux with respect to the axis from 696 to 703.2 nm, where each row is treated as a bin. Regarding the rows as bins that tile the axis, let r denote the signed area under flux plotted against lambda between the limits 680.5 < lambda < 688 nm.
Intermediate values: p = 54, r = 49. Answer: 0.9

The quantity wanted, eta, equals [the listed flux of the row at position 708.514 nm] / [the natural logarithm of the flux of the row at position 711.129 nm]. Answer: 3.33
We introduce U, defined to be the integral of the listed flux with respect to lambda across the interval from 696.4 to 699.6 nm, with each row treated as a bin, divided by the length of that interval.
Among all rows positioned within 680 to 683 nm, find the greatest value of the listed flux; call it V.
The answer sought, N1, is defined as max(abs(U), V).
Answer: 7.1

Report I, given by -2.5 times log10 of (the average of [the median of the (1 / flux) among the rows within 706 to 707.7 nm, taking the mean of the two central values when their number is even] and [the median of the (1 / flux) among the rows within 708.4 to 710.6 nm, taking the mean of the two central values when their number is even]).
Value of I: 2.20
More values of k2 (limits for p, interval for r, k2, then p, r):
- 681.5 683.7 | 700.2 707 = 1.7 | 13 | 50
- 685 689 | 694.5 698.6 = 1.1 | 29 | 31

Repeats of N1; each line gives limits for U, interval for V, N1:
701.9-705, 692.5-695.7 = 8.8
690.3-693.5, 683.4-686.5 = 7.3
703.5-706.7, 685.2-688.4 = 8.2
